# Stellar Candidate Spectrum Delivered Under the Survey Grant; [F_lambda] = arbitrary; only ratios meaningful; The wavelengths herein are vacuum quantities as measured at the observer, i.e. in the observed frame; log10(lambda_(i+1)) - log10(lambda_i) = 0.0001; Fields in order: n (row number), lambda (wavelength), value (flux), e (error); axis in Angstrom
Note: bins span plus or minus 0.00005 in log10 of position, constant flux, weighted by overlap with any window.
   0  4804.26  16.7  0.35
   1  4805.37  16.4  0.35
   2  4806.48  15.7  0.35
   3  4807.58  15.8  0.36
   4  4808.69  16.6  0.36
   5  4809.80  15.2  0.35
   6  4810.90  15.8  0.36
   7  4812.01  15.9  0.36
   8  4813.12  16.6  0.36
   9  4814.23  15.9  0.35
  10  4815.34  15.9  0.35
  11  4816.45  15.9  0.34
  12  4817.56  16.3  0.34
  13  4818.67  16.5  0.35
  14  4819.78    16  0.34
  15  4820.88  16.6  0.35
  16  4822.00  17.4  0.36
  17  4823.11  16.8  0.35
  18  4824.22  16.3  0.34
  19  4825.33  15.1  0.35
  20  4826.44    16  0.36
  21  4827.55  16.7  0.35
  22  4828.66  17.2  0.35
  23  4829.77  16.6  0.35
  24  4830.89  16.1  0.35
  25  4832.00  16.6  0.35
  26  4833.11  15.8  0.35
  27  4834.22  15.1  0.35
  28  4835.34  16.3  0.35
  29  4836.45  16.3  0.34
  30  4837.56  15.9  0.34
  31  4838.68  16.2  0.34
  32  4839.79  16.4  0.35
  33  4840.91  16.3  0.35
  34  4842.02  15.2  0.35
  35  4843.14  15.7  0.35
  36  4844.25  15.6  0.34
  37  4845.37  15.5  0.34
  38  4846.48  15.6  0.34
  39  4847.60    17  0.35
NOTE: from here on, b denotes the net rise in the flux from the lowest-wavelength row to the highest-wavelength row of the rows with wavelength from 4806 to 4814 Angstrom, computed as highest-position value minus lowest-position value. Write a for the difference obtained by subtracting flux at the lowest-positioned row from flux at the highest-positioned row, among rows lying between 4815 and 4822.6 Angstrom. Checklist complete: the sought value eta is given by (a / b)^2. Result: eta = 2.8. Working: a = 1.5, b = 0.9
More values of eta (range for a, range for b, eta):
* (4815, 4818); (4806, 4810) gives 0.6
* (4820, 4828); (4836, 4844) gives 0.0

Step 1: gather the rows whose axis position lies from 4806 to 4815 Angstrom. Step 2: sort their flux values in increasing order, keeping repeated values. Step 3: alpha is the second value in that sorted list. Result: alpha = 15.7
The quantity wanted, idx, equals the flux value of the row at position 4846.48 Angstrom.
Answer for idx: 15.6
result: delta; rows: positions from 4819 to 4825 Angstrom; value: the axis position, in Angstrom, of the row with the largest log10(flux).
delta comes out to 4822.00 Angstrom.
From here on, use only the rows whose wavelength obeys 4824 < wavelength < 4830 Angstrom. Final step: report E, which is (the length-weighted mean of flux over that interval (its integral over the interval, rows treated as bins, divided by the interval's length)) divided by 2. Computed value 8.16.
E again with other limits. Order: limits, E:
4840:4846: 7.85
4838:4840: 8.12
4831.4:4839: 8.01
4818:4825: 8.27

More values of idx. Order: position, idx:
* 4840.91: 16.3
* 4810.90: 15.8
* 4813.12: 16.6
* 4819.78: 16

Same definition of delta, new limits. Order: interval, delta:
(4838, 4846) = 4839.79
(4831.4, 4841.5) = 4832.00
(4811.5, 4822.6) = 4822.00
